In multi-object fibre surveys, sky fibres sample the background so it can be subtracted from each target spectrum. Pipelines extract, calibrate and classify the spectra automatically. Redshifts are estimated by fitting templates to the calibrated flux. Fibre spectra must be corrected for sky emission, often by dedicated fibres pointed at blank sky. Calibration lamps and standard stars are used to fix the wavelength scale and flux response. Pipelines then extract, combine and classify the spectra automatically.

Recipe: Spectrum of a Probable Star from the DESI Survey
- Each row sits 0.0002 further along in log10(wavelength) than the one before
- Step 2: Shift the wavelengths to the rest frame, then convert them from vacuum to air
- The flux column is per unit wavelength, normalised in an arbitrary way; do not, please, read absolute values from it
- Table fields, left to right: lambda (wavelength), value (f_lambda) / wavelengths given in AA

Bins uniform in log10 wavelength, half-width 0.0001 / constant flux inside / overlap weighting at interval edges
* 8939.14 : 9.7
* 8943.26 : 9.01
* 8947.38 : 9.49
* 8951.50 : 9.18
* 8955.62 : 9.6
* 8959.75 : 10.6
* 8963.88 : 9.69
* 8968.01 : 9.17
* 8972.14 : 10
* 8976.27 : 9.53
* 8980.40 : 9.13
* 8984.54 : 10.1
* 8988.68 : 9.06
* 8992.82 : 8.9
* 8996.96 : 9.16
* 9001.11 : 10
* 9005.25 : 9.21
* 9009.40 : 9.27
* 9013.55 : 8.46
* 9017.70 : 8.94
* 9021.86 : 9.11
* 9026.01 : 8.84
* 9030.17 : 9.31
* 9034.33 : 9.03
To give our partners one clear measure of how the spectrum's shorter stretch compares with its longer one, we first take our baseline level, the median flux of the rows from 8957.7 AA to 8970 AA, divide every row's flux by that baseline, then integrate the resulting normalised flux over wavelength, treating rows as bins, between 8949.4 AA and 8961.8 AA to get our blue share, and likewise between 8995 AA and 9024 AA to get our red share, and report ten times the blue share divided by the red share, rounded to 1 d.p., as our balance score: 4.6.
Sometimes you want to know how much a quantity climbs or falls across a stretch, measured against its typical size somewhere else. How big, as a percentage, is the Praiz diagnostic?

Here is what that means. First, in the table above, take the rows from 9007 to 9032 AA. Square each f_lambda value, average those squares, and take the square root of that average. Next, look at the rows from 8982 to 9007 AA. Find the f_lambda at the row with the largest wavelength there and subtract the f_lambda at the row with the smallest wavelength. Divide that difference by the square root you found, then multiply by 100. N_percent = -9.9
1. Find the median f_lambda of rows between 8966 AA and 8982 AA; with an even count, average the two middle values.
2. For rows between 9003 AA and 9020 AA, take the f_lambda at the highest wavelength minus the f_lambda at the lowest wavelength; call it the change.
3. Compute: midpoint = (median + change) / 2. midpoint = 4.54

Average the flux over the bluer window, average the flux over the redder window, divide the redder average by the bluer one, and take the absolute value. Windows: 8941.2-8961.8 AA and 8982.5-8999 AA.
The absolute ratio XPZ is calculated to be 0.97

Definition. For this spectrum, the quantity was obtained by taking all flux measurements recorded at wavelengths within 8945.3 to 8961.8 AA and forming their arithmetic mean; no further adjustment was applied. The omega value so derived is 9.7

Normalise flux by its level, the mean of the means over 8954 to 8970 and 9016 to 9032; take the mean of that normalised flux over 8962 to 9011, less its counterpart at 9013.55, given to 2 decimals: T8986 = 0.10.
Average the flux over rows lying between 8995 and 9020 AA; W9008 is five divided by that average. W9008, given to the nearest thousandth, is 0.545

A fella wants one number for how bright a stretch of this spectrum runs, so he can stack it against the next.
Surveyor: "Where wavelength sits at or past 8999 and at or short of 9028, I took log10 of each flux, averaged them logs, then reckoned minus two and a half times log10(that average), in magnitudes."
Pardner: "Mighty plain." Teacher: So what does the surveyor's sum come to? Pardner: 0.045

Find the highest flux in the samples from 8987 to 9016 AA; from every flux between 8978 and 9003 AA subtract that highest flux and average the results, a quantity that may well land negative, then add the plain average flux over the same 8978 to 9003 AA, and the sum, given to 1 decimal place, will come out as 8.8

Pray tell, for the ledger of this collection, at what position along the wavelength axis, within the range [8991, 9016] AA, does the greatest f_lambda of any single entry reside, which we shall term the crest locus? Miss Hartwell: 9001.11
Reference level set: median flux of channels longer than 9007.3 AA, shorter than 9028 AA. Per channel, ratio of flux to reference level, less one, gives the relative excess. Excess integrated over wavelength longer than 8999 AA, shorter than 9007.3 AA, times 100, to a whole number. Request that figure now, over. 62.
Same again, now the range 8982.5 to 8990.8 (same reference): 59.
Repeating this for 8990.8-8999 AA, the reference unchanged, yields 8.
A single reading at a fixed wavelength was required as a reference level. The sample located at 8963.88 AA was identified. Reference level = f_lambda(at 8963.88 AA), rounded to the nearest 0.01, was 9.69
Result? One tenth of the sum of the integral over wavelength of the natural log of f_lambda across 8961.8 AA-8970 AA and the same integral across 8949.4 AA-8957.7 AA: 3.70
